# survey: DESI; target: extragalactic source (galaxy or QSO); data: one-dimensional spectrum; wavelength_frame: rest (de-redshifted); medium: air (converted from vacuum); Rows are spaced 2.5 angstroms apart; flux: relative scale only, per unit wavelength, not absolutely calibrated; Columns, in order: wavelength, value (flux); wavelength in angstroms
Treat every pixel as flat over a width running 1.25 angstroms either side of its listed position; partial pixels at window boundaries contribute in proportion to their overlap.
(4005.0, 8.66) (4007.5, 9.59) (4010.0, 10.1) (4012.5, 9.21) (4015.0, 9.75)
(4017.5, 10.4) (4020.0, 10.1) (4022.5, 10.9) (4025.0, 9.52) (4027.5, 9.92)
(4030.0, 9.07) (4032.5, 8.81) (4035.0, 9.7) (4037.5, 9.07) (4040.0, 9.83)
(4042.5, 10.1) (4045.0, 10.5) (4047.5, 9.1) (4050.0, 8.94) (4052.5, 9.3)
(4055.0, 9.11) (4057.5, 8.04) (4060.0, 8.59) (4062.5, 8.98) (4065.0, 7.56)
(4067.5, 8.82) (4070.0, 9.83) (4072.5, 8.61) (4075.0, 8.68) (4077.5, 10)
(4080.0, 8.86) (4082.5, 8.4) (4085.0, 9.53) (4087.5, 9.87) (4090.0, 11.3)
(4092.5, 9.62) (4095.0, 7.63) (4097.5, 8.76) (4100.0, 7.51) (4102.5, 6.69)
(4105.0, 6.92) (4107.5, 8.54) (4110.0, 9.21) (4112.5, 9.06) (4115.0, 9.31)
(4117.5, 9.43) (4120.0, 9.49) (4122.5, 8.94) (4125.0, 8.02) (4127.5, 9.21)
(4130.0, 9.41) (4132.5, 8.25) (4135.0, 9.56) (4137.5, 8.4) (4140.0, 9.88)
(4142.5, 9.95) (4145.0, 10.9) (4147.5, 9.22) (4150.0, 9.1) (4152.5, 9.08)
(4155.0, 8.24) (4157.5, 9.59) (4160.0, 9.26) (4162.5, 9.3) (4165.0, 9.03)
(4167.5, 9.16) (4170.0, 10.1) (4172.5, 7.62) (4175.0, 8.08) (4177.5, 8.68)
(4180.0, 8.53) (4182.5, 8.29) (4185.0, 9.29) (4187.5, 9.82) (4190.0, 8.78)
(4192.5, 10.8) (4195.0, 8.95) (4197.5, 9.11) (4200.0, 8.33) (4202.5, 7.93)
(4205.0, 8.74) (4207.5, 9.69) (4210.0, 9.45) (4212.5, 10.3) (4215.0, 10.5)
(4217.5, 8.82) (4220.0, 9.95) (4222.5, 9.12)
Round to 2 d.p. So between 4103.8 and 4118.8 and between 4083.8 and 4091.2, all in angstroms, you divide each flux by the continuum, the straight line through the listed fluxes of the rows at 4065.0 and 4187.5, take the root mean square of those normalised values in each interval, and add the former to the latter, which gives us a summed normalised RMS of 2.33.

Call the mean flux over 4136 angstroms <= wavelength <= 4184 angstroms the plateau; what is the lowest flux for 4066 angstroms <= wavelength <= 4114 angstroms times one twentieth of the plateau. 3.04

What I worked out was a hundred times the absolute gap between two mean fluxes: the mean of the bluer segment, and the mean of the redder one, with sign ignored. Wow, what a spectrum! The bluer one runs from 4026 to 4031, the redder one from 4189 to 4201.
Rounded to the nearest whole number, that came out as 30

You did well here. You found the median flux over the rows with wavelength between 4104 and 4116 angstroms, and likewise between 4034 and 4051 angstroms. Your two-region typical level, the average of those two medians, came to 9.38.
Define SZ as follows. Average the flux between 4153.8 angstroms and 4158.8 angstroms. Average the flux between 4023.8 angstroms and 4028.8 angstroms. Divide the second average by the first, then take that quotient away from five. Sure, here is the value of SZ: 3.91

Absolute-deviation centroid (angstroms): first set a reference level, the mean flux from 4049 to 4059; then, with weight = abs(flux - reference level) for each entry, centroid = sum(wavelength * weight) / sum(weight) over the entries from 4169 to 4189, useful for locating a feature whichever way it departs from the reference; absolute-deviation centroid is 4177.4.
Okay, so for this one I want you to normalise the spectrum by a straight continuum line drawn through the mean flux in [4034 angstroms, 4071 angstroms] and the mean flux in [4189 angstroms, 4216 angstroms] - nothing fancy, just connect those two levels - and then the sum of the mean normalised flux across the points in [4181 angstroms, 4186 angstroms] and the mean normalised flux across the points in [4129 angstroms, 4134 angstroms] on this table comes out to 1.90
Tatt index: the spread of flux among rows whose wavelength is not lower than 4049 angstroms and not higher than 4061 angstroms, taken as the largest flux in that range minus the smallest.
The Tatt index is 1.26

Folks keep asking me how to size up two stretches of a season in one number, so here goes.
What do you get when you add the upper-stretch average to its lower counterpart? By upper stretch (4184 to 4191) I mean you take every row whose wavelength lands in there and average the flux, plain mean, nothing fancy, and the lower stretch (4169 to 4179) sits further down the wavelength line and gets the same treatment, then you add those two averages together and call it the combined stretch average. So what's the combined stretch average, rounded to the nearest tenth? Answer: 17.9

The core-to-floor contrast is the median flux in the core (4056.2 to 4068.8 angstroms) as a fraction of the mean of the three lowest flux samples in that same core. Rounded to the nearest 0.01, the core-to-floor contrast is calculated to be 1.07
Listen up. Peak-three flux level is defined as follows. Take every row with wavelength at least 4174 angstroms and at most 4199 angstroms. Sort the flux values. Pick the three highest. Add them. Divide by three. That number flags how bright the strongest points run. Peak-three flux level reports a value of 10.0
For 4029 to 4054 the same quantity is 10.1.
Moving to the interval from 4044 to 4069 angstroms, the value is 9.6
